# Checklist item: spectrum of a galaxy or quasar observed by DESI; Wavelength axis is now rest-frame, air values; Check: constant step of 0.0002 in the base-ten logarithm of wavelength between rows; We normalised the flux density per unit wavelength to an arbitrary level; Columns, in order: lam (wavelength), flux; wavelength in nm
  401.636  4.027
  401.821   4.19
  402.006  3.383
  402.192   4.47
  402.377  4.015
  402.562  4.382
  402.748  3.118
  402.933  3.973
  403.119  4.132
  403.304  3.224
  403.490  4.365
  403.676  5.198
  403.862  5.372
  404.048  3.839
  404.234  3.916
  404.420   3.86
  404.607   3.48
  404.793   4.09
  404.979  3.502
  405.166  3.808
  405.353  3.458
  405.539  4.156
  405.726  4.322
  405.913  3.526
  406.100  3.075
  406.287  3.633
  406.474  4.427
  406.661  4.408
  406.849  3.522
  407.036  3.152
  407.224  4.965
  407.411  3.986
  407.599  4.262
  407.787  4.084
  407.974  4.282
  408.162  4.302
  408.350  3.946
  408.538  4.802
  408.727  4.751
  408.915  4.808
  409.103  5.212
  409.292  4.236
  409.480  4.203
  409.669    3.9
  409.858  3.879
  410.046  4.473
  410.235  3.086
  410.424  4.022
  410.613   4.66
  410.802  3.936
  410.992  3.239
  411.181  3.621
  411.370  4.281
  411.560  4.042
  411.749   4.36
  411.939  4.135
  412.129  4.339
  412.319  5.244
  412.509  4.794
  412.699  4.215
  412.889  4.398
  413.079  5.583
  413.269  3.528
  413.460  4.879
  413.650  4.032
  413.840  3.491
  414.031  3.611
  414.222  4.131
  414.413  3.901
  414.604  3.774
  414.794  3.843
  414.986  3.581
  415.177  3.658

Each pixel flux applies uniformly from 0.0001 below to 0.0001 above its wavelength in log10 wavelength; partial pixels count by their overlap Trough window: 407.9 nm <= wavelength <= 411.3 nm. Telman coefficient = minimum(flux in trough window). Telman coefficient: 3.086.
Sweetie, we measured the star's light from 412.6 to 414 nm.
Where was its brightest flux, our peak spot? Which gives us 413.079 nm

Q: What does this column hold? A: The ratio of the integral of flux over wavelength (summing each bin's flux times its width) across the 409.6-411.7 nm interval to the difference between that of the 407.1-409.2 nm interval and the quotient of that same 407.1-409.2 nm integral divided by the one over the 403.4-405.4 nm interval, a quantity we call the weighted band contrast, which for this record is 1.00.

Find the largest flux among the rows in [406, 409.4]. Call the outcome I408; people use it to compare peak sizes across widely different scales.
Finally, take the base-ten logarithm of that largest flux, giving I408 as 0.717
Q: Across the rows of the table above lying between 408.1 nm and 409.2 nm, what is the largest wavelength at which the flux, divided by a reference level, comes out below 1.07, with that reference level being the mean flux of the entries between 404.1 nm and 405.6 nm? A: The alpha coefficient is 408.350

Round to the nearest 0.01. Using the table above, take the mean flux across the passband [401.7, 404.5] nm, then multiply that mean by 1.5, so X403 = 6.14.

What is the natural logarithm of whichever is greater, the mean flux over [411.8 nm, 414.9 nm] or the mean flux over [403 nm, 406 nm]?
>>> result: 1.445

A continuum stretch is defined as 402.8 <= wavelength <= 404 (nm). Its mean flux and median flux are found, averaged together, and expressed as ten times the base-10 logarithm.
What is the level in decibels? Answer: 6.3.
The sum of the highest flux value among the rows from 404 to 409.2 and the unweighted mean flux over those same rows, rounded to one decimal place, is 9.3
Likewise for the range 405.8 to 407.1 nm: 8.1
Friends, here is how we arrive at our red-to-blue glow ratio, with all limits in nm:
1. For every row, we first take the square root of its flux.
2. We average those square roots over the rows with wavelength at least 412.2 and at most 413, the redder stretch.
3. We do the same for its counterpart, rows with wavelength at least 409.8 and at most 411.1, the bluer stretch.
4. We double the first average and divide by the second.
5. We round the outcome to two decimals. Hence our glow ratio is 2.19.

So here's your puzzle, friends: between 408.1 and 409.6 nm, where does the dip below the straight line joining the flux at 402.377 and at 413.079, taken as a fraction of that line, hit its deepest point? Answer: 408.350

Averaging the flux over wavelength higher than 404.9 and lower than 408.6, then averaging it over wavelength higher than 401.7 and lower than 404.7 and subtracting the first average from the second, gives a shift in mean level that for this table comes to 0.08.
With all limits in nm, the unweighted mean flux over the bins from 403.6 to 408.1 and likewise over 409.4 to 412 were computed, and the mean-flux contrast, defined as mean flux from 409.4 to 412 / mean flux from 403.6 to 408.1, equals 0.99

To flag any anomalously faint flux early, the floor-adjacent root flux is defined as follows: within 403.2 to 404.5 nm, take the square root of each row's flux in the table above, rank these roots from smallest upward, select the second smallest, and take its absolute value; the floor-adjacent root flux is 1.96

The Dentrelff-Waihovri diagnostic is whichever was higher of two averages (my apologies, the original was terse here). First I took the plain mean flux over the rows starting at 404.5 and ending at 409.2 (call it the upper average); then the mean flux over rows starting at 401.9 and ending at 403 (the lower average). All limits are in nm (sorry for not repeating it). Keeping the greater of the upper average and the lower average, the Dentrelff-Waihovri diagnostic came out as 4.1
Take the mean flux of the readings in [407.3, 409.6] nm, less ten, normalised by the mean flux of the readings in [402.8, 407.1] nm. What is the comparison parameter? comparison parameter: -1.42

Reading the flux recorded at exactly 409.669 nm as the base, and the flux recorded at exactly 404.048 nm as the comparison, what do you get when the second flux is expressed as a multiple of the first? 0.98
